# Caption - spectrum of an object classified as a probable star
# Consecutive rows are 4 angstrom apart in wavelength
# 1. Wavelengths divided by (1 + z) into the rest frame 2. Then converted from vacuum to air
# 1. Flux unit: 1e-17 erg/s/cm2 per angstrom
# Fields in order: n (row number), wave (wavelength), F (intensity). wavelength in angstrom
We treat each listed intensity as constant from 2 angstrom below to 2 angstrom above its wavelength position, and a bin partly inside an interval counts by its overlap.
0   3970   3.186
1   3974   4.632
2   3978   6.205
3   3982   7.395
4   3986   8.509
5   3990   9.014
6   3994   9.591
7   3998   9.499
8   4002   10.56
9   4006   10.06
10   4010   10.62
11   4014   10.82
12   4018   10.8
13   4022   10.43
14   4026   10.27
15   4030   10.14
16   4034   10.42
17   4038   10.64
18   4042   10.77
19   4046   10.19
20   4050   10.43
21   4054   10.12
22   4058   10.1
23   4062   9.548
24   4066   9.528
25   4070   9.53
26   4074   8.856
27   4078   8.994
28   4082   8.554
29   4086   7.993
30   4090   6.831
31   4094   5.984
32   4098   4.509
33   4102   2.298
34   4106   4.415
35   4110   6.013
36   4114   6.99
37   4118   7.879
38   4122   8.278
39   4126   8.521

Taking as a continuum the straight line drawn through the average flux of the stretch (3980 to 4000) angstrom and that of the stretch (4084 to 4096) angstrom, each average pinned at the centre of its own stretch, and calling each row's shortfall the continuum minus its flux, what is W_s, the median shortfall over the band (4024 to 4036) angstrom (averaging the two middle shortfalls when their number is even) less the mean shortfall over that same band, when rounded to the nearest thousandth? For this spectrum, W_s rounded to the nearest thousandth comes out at 0.081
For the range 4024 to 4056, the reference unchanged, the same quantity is 0.028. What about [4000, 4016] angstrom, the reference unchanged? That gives -0.038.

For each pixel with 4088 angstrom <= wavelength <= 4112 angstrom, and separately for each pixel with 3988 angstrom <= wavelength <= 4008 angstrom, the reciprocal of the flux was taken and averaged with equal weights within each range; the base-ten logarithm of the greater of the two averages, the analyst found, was -0.64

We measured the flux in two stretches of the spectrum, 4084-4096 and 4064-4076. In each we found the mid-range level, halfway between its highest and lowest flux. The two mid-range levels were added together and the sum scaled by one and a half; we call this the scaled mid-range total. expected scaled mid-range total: 24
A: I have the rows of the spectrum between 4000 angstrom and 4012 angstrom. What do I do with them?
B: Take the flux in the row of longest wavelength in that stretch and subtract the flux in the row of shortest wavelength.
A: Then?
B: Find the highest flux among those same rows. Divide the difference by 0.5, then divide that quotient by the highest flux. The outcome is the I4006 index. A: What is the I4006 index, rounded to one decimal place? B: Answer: 0.0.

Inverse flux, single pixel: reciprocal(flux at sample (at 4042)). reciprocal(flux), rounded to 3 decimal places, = 0.093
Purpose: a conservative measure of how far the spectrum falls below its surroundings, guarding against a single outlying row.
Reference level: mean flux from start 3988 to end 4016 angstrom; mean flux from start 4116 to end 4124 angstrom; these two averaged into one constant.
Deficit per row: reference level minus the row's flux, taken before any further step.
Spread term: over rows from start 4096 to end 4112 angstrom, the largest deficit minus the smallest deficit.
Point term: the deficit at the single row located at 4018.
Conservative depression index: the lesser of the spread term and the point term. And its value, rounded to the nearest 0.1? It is -1.7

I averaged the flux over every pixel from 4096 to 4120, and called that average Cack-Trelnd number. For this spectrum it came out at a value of 5.4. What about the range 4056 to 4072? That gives 9.7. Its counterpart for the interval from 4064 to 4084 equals 9.1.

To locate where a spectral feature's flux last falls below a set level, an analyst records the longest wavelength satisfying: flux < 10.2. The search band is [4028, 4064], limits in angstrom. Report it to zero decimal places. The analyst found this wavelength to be 4062 angstrom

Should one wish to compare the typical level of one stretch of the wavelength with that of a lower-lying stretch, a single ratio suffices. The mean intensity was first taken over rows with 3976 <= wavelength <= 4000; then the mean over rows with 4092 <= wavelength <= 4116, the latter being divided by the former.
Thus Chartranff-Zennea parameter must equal 0.60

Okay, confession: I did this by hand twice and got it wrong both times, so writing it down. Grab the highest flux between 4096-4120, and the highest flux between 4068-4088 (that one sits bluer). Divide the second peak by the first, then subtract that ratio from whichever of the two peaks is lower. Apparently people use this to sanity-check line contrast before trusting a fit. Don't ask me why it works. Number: 6.7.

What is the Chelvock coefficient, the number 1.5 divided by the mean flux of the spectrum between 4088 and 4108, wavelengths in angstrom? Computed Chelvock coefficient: 0.312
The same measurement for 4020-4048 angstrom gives 0.144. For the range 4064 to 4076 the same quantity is 0.161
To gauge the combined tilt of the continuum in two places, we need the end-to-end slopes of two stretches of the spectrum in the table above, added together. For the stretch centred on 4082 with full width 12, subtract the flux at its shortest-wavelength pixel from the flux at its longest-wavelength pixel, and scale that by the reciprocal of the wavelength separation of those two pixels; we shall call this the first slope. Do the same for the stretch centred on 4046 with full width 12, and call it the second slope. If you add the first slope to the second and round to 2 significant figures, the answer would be -0.17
